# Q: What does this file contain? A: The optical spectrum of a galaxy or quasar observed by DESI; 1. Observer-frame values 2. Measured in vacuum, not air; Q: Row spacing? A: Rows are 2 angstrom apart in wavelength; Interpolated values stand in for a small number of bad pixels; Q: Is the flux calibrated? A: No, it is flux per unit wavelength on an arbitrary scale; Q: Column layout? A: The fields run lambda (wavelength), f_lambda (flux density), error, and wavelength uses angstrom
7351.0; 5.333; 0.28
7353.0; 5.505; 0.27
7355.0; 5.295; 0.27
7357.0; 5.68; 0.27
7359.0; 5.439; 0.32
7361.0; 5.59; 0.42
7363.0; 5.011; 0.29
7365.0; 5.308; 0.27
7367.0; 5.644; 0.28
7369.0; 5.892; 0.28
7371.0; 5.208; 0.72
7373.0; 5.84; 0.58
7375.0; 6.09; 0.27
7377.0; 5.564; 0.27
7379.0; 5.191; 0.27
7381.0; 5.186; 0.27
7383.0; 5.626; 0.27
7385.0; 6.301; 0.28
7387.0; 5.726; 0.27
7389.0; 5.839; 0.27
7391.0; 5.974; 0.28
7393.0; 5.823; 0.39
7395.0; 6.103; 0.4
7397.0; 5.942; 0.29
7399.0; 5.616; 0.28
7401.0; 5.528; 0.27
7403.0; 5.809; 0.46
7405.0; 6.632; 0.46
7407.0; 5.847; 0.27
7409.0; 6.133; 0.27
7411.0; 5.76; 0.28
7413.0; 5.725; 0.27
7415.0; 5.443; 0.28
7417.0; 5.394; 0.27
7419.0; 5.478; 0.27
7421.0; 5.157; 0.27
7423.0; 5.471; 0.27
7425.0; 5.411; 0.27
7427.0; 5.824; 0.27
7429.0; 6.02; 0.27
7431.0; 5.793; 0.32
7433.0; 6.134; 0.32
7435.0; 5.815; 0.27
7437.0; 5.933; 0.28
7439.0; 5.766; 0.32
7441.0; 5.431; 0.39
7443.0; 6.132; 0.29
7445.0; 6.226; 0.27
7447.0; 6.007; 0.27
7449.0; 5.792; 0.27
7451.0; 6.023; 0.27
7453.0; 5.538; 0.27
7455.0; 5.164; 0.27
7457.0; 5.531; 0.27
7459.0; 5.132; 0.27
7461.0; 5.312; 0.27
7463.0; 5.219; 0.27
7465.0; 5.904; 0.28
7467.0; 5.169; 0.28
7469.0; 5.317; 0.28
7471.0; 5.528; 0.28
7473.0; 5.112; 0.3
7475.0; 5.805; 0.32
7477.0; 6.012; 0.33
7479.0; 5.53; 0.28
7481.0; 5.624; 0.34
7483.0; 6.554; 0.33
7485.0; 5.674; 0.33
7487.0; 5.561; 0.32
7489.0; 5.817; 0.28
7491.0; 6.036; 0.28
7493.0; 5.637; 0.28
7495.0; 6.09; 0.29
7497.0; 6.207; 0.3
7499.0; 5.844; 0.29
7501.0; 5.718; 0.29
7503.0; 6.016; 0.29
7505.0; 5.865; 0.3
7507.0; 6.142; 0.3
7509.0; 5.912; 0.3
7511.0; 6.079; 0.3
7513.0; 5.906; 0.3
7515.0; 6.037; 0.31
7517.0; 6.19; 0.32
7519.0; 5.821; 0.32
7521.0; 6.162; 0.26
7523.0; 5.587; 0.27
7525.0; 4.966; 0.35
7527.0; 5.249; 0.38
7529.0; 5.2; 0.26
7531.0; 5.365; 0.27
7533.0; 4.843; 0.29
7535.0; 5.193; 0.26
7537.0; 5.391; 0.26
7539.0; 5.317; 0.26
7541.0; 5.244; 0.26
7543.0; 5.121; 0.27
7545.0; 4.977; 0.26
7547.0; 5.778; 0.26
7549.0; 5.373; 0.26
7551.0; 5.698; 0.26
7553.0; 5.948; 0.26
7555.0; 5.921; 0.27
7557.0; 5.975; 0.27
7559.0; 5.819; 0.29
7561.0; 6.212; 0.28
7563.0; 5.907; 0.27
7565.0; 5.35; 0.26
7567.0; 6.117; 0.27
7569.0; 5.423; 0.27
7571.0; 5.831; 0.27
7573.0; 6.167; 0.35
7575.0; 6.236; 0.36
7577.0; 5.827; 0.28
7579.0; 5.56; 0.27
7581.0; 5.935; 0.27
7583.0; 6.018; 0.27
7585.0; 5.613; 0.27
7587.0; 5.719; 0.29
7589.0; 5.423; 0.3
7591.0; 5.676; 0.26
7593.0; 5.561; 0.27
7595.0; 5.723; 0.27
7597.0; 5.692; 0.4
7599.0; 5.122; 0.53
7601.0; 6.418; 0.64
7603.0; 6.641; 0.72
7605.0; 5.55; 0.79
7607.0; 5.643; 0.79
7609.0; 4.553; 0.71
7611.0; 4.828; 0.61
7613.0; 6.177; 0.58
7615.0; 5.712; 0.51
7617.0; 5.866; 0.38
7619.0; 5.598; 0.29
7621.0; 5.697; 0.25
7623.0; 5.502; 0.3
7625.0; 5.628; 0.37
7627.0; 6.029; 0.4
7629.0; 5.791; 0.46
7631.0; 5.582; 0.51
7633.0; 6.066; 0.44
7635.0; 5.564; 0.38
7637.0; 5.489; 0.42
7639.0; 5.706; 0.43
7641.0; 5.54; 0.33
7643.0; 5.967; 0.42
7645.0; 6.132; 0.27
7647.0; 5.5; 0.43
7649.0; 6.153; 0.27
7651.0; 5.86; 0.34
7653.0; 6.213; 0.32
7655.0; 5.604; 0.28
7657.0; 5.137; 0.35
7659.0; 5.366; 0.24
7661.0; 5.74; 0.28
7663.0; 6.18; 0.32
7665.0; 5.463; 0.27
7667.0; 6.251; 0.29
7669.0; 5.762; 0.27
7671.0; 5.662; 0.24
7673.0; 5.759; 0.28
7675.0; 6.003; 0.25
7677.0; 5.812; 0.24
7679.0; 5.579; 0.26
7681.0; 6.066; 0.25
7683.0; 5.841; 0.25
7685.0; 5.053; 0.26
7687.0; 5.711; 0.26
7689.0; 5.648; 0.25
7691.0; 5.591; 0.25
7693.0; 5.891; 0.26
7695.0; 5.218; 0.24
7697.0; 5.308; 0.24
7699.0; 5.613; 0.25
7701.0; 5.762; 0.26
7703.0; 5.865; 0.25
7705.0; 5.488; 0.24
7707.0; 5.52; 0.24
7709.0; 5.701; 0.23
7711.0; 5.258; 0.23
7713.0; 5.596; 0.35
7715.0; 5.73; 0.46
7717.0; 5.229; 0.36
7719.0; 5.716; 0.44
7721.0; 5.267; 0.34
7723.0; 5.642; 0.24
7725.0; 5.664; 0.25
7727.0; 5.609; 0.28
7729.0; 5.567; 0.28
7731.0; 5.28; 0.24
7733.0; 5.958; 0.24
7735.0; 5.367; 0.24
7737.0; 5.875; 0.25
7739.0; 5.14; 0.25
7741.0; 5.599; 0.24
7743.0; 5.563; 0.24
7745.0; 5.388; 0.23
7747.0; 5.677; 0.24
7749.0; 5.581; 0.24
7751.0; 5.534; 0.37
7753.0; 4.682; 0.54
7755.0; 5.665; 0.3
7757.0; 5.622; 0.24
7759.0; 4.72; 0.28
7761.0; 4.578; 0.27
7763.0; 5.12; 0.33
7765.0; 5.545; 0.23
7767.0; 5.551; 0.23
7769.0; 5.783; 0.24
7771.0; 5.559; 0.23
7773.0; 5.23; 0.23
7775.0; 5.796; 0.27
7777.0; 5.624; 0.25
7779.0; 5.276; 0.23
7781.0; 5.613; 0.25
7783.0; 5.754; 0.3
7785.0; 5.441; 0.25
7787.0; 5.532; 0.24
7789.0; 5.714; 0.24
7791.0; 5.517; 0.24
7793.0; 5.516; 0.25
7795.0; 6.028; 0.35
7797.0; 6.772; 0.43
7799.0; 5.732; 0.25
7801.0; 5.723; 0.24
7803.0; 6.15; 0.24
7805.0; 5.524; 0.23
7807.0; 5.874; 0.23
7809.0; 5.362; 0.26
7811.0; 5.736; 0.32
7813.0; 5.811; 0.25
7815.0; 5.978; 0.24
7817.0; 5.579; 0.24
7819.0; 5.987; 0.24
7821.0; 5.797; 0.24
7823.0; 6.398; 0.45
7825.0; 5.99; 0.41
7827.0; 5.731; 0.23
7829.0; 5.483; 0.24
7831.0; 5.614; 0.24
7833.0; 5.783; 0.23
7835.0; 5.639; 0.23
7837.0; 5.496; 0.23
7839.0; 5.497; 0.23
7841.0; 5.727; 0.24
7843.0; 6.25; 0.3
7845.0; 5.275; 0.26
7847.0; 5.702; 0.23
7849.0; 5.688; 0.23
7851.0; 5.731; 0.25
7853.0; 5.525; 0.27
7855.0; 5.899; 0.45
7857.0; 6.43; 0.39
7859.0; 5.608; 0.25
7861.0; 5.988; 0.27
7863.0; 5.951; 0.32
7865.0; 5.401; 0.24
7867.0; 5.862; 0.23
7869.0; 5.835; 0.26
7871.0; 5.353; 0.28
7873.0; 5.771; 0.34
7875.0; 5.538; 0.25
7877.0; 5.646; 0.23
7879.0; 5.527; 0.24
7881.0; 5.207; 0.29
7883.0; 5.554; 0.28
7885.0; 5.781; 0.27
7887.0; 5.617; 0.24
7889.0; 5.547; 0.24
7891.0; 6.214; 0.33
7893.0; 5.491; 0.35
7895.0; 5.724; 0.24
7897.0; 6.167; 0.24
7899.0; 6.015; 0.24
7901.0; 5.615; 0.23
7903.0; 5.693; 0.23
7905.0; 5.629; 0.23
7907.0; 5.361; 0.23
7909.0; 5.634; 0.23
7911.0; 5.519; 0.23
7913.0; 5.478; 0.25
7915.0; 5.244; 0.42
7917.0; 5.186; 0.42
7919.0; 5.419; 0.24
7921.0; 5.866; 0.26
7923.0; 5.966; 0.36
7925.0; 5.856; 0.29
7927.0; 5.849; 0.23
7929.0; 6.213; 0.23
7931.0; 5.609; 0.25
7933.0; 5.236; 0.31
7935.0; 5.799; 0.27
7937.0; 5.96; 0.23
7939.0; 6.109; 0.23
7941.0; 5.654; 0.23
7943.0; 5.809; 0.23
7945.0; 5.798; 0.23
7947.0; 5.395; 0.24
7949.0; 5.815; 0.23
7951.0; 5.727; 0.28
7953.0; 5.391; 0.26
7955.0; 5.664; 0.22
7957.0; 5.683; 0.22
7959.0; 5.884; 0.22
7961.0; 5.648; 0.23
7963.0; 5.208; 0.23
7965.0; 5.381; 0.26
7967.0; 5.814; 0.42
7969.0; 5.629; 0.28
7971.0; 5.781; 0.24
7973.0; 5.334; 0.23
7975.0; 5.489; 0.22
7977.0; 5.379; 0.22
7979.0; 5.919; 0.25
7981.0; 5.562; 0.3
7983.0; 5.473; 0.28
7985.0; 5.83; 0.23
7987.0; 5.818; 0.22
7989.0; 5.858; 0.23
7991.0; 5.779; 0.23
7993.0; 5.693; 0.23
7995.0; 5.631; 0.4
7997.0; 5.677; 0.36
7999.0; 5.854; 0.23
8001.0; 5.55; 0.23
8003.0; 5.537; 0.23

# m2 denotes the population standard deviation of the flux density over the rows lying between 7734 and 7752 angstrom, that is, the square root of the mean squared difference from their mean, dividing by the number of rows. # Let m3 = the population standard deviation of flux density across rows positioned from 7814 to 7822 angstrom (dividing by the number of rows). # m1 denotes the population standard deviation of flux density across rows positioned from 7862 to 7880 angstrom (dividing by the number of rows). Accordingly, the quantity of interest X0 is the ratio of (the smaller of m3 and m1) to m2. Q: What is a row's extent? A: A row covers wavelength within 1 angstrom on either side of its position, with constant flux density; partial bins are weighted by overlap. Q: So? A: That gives 0.85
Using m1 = 0.201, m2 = 0.197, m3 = 0.17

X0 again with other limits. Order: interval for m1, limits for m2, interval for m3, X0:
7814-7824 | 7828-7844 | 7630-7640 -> 0.86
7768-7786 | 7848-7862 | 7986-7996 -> 0.29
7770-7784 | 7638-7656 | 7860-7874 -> 0.78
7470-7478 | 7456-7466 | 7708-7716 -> 0.68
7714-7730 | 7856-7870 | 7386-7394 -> 0.30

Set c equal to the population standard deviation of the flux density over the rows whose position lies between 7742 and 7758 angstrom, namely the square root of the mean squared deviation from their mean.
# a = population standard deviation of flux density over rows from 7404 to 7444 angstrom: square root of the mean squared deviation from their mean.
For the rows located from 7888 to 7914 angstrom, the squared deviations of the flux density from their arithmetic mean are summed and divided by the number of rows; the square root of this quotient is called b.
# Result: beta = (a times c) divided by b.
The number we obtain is 0.40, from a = 0.34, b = 0.258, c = 0.307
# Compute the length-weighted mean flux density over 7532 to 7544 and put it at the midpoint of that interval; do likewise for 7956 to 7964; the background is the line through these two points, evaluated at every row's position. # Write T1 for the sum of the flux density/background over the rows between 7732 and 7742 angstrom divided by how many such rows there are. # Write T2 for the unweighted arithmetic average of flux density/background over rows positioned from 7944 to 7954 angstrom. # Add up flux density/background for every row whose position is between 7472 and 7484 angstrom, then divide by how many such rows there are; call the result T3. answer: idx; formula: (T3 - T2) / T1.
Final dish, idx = 0.12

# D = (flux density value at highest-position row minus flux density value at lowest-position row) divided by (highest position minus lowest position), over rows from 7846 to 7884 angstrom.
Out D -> -0.0041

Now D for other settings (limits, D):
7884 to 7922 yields 0.0024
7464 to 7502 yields -0.0052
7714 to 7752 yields -0.0054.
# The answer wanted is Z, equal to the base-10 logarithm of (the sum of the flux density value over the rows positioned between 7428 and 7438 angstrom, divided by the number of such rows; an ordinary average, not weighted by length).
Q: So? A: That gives 0.774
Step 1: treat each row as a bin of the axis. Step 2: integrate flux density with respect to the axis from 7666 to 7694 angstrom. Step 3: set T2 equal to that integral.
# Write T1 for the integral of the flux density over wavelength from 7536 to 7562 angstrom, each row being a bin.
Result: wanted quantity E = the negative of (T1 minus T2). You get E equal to 16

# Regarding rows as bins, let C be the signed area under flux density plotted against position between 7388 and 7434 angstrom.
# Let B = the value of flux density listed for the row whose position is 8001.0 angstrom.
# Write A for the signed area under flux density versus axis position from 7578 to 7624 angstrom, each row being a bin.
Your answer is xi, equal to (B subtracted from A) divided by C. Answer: 0.96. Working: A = 260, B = 5.55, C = 266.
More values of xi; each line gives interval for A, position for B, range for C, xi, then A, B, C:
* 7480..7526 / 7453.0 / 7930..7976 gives 1.02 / 271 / 5.538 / 260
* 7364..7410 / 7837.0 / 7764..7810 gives 1.00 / 266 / 5.496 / 261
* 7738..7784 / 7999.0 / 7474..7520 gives 0.89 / 249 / 5.854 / 272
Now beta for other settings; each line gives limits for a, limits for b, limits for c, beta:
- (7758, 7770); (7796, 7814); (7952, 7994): 0.24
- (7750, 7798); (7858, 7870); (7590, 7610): 1.18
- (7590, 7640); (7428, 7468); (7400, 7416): 0.42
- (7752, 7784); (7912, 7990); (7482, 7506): 0.42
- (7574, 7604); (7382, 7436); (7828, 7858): 0.35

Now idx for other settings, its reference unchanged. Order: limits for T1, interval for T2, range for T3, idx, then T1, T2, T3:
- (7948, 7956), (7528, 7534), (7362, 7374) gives 0.10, 1.01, 0.99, 1.09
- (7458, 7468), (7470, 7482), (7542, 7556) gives -0.03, 1.05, 1.09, 1.07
